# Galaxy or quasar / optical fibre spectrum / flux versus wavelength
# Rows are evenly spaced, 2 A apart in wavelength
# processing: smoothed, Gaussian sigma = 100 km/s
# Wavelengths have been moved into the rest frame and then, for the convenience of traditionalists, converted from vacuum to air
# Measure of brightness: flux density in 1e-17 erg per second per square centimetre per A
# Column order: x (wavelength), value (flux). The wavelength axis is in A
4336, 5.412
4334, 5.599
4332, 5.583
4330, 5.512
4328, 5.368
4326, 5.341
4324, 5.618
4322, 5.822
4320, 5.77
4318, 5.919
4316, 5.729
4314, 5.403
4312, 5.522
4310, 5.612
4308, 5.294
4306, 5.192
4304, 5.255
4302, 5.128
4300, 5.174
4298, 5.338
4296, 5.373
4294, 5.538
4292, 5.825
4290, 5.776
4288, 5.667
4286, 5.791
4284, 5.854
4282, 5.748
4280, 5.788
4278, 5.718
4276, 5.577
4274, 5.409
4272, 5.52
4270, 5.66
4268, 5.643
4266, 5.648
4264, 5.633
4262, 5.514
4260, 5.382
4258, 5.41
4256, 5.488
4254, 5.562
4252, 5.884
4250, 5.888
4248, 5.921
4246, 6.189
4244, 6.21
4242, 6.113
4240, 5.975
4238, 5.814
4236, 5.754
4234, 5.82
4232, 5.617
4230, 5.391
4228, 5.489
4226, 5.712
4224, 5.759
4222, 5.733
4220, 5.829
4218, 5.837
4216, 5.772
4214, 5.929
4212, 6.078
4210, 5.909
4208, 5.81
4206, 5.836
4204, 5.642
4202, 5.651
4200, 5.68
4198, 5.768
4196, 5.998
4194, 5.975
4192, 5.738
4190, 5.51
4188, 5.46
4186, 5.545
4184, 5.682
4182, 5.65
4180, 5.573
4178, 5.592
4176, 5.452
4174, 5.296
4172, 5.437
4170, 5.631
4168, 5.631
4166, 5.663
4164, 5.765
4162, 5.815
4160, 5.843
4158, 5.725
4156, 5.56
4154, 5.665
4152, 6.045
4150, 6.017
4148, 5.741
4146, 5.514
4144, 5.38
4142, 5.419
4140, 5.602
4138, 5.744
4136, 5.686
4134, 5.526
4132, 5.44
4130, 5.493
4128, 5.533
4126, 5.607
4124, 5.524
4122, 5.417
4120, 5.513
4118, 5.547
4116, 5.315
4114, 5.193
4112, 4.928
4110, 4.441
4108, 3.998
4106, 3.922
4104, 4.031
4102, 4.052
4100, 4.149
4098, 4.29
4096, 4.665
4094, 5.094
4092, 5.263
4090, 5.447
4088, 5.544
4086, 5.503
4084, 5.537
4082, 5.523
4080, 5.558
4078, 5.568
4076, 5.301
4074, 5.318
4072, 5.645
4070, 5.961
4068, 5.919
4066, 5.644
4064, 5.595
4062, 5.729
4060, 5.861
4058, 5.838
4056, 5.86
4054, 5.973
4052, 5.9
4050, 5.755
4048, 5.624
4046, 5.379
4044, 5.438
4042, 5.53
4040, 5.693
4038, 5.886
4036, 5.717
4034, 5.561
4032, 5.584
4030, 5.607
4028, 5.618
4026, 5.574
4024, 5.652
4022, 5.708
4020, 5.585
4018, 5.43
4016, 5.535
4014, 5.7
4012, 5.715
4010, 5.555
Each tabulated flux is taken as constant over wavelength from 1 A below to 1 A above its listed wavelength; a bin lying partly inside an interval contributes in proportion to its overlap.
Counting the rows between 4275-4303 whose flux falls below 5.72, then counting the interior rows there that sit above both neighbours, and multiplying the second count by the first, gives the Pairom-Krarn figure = 24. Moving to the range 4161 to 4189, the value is 24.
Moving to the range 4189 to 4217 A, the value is 12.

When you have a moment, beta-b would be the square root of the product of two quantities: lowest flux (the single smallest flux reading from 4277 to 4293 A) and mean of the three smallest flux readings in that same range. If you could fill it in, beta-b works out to 5.69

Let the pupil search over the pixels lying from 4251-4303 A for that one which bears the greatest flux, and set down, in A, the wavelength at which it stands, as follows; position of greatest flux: 4252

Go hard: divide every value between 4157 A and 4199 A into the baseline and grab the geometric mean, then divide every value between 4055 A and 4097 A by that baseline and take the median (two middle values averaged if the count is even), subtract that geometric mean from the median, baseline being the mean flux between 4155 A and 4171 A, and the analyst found -0.035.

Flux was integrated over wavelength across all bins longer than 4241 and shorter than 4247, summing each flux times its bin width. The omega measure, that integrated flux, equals 37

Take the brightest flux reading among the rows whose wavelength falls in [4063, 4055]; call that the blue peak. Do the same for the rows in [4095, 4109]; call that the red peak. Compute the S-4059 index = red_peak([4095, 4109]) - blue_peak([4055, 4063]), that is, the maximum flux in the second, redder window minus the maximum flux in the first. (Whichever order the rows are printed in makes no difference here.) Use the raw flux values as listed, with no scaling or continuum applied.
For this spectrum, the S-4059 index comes -1.2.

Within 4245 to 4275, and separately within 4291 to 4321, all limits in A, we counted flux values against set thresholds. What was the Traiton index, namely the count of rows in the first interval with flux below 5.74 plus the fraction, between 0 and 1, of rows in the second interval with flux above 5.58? 11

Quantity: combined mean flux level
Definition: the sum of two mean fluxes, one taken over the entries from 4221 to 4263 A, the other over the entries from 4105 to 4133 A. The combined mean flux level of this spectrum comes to 10.9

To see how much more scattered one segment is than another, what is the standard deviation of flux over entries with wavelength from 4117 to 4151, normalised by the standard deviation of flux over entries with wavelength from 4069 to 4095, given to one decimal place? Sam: 0.7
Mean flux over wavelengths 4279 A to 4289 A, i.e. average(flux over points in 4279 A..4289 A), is 5.77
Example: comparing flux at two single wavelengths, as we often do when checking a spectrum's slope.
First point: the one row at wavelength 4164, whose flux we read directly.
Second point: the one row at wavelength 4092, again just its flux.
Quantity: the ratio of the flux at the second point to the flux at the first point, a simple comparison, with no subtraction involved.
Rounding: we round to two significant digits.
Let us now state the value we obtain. 0.91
